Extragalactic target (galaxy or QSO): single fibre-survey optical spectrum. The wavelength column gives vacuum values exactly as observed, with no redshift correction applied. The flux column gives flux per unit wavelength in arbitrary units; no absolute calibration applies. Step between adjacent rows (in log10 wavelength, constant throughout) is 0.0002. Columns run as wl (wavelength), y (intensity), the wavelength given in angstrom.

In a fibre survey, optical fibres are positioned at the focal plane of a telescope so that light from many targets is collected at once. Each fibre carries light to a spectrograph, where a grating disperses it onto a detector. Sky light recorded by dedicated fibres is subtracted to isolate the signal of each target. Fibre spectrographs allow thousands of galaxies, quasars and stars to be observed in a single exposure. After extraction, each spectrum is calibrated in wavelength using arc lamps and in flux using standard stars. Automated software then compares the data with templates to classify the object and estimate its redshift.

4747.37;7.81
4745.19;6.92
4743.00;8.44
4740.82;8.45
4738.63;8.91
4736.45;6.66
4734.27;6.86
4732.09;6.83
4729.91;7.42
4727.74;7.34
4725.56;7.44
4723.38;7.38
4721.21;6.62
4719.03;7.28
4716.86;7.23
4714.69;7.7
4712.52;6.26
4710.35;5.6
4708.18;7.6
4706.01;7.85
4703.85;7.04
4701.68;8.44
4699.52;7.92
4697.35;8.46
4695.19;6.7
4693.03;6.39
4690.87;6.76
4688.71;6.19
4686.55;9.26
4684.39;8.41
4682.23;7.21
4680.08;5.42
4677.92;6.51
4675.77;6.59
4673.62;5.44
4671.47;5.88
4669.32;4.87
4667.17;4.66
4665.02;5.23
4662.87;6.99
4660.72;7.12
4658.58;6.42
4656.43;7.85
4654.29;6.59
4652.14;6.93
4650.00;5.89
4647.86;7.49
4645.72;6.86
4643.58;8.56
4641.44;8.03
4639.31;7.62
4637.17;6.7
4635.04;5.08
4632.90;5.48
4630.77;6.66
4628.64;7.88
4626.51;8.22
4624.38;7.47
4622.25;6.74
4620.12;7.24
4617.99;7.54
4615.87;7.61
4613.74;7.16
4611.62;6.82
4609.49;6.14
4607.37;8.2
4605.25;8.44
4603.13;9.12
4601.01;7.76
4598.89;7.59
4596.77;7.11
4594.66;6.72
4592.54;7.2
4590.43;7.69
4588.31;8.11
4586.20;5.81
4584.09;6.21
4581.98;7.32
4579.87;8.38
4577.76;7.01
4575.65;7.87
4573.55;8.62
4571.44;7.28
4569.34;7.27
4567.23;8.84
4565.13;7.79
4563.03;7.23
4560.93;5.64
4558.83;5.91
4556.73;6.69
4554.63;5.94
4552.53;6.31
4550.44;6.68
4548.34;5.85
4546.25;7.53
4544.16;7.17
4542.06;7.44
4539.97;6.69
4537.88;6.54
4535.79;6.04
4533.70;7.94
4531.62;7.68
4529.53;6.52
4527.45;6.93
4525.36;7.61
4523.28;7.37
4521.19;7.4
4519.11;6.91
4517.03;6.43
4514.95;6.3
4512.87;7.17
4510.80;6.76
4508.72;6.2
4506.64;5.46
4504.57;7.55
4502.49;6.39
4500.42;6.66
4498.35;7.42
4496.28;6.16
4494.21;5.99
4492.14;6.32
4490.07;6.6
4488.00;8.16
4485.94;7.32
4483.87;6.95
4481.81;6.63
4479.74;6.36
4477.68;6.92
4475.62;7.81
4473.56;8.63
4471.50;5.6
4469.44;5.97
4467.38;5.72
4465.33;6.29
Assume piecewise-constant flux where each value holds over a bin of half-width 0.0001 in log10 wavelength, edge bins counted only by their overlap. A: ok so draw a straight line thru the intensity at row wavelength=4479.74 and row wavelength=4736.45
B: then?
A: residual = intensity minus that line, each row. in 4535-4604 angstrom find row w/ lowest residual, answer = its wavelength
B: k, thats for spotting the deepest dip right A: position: 4560.93 angstrom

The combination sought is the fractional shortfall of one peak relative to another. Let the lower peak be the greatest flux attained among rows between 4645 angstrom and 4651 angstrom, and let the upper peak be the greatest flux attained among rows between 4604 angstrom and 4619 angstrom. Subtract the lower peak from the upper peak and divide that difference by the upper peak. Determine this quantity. 0.11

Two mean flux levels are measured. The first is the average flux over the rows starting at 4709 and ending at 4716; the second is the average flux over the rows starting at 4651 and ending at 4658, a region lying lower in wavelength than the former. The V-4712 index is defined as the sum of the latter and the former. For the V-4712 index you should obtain 13.6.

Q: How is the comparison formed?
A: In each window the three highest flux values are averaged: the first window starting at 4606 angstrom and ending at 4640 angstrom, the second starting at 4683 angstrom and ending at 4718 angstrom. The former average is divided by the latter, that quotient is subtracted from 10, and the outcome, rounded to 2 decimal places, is 9.07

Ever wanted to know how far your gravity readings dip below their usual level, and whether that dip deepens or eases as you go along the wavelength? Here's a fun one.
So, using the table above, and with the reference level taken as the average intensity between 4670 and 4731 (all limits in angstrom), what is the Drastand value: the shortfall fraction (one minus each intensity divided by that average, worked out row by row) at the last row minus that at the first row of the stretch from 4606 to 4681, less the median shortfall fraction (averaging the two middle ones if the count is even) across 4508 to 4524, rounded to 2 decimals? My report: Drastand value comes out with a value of 0.36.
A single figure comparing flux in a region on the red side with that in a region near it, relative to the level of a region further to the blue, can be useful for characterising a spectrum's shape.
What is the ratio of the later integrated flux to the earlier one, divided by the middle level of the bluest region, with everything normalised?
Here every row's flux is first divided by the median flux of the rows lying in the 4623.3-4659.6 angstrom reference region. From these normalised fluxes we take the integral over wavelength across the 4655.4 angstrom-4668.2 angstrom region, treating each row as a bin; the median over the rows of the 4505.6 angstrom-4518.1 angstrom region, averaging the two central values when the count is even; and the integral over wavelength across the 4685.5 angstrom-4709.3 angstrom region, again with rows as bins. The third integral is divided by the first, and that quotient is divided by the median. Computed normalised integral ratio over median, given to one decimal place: 2.4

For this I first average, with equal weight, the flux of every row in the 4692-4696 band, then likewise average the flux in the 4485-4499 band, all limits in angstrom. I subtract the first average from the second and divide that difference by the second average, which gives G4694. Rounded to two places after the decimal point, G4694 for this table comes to 0.04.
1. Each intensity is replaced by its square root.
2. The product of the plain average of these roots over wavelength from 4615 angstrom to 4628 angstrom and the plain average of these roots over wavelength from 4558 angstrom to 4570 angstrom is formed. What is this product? 7.3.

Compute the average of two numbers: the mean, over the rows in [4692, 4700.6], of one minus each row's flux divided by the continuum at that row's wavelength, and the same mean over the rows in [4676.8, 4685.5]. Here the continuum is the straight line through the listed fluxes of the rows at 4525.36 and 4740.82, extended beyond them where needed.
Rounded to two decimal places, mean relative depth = 0.14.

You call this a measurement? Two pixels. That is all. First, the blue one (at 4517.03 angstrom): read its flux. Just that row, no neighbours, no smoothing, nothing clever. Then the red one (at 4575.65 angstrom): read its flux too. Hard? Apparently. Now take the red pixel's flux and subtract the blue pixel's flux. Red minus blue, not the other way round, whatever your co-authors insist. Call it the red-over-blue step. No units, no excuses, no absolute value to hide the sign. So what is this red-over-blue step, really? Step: 1.4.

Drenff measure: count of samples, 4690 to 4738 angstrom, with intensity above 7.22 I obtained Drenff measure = 12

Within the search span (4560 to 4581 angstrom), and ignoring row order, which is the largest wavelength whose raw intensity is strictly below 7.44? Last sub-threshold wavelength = 4577.76 angstrom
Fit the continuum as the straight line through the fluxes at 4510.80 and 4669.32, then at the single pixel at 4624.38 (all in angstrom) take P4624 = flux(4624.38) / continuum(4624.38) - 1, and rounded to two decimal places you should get 0.38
